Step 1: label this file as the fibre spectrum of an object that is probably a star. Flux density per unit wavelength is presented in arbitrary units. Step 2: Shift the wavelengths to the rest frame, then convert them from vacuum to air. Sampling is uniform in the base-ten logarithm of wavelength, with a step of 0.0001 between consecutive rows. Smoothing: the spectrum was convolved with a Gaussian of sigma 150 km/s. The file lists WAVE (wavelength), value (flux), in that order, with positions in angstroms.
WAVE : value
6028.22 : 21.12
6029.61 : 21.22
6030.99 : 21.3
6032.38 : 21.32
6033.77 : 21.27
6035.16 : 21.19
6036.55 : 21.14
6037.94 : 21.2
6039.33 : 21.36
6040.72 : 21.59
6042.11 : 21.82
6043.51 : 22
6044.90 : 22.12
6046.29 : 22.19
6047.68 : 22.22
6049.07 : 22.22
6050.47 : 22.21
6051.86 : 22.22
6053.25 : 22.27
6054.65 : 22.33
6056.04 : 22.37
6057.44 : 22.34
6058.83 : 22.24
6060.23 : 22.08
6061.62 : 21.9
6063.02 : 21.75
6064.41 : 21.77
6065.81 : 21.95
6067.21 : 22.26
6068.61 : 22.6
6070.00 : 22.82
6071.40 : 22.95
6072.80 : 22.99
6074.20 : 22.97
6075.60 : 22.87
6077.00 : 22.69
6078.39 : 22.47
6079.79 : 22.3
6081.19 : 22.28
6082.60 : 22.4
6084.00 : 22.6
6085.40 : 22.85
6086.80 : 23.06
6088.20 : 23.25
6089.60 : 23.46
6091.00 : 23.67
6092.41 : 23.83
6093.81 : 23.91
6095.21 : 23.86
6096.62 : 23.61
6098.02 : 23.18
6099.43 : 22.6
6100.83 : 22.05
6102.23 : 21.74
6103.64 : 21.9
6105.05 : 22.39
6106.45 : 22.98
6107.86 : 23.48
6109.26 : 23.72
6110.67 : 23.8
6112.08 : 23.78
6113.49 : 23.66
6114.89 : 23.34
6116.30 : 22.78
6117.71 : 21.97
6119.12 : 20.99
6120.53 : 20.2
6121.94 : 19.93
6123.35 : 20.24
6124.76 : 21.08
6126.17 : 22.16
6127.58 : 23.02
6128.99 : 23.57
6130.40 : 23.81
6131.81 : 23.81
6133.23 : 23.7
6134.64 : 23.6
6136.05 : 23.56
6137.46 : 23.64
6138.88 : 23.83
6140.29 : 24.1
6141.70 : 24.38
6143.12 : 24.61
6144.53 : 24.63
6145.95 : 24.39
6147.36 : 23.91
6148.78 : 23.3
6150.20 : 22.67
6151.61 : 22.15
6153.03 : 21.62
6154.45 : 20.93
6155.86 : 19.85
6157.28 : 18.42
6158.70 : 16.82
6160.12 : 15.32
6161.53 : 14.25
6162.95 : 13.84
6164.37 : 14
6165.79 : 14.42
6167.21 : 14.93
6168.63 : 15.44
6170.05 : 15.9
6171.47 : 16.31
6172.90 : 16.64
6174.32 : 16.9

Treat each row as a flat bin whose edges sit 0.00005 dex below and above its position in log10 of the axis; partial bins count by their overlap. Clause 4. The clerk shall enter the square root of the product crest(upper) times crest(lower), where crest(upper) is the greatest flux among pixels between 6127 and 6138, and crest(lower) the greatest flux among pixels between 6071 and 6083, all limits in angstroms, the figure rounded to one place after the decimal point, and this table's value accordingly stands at 23.4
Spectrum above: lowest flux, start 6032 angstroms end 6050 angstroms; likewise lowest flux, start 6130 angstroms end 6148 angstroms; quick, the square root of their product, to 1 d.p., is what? 22.3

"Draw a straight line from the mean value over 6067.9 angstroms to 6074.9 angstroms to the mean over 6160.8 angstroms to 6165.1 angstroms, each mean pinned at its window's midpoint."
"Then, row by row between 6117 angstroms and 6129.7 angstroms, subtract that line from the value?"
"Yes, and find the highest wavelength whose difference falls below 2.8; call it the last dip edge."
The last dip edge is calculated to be 6123.35 angstroms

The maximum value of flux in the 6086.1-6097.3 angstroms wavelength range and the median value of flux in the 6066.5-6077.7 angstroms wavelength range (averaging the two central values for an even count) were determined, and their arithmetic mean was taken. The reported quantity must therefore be 23.4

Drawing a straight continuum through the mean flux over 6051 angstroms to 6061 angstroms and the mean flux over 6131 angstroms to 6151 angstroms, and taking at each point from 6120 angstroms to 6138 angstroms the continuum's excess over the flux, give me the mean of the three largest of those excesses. 3.4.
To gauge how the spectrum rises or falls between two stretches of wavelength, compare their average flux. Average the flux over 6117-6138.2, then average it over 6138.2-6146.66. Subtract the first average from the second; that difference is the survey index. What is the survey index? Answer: 2.0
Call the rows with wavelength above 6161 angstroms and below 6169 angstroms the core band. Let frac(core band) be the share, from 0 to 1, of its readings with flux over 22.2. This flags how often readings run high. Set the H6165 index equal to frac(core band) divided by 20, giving 0.000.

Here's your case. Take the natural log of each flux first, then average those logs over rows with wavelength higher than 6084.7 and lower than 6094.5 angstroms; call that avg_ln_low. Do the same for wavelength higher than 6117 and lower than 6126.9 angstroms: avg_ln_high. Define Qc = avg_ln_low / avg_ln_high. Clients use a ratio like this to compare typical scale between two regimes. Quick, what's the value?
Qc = 1.04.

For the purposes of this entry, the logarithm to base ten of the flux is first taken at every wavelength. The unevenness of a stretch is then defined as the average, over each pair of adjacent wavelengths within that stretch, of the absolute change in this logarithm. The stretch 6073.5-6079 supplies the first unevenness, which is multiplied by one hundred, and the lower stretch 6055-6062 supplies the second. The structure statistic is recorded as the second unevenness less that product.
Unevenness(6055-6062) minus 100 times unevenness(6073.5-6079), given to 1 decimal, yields -0.3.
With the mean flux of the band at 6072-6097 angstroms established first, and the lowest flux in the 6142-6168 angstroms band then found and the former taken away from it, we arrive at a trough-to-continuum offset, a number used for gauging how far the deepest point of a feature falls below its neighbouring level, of -9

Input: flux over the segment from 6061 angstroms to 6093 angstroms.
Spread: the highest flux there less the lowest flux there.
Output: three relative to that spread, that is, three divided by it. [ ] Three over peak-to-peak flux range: 1.4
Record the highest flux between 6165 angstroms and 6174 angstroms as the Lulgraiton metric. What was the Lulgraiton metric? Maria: 16.64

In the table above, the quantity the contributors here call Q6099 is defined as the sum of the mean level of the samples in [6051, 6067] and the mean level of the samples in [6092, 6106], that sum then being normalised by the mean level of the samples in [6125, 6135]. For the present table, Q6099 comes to 1.93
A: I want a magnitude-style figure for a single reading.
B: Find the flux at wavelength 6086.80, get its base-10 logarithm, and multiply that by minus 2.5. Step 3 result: -3.41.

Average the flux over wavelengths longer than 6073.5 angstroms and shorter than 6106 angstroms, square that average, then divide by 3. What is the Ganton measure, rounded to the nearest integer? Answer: 174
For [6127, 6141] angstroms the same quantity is 187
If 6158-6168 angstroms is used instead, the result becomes 73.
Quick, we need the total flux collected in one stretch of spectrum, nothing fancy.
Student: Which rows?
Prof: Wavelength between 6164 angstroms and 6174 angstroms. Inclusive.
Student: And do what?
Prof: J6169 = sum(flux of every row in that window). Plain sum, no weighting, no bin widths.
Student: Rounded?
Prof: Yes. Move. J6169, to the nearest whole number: 108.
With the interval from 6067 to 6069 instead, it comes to 45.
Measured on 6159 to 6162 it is 30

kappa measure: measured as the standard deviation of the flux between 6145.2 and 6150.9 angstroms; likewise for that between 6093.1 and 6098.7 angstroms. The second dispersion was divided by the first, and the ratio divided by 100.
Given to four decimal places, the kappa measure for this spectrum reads 0.0045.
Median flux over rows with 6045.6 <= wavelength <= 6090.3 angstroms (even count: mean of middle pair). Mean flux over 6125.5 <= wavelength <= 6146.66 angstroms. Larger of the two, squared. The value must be 566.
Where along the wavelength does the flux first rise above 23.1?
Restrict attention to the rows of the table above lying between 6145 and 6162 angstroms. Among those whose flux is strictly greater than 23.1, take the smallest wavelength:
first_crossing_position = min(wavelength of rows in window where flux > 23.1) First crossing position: 6145.95 angstroms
